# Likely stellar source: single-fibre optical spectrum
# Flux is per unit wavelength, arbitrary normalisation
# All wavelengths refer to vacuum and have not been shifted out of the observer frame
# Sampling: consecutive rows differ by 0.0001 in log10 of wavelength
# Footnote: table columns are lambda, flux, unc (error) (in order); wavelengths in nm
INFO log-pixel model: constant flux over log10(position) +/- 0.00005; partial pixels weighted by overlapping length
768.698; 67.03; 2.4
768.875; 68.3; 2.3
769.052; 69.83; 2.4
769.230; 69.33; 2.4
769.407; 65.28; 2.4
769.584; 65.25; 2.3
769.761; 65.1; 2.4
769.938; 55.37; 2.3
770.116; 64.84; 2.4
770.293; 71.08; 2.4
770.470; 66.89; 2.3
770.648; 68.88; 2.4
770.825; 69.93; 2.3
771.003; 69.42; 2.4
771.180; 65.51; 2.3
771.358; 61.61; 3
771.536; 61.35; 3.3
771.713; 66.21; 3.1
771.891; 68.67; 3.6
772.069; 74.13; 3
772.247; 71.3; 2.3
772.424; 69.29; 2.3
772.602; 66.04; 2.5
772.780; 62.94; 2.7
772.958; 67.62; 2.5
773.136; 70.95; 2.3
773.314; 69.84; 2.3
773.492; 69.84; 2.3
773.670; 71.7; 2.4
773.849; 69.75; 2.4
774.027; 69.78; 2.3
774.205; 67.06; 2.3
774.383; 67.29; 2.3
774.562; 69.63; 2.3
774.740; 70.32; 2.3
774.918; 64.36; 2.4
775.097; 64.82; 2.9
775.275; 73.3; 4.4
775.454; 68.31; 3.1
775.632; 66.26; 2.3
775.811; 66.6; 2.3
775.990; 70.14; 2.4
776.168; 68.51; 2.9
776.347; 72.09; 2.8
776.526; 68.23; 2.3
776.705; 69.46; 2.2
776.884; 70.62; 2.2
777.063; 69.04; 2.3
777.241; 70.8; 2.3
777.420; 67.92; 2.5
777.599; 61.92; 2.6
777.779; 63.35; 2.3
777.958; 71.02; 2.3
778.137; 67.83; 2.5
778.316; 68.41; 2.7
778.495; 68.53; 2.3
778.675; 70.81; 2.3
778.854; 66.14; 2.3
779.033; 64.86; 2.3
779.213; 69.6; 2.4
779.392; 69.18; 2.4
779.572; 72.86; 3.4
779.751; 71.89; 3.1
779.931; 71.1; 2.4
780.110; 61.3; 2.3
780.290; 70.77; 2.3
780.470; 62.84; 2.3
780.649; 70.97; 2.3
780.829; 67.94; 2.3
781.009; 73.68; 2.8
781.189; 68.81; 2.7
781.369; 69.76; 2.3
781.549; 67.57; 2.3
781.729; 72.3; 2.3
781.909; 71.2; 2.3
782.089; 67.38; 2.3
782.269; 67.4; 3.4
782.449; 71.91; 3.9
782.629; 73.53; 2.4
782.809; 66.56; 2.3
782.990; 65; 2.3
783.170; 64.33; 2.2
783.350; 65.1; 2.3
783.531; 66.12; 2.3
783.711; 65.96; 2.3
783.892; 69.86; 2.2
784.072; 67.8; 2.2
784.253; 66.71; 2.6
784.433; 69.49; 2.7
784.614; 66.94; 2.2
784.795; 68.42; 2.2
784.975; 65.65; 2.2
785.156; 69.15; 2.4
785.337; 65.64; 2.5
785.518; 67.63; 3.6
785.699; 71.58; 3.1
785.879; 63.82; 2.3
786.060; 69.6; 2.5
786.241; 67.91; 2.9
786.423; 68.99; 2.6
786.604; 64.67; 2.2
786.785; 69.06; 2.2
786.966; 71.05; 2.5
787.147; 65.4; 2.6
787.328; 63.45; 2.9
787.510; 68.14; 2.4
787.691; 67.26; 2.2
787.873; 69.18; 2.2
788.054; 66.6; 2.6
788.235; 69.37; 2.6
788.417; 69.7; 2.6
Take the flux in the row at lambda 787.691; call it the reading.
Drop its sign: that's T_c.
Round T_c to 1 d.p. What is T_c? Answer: 67.3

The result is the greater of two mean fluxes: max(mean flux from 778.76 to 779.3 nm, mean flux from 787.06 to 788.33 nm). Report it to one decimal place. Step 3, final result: 67.1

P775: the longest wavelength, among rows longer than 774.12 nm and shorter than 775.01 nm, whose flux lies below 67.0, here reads 774.918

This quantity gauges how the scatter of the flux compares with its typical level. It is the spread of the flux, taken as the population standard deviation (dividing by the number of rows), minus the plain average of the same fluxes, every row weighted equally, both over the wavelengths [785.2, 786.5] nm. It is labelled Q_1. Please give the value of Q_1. -65.5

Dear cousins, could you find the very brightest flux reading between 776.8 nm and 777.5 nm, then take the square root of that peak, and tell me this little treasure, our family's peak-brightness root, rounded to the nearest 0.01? 8.41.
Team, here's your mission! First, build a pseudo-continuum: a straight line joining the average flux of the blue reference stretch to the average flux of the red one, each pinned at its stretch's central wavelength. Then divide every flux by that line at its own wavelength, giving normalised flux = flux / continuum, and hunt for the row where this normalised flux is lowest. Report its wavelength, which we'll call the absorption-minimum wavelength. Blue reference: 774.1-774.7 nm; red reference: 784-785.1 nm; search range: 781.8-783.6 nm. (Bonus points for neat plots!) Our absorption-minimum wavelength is 783.170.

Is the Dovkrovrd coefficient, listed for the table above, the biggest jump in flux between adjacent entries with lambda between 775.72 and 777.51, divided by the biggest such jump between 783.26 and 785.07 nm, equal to 0.99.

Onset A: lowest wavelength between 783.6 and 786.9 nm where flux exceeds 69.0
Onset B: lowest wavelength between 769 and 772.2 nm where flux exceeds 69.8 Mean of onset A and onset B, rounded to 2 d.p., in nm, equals 776.47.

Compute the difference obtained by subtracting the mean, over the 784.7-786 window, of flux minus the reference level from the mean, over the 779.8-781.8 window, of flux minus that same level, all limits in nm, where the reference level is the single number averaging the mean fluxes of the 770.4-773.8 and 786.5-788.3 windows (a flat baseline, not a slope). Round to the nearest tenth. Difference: 1.4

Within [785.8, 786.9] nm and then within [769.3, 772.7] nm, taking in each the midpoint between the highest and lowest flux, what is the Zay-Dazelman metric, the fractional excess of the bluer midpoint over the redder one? -0.029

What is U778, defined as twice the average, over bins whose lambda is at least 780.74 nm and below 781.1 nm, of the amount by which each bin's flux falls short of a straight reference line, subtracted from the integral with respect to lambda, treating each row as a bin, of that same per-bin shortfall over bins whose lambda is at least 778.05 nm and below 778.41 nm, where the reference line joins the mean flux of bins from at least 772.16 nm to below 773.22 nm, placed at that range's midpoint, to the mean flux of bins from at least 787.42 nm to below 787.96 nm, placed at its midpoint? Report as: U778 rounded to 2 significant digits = 5.4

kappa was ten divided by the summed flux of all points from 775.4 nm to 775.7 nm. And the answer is 0.074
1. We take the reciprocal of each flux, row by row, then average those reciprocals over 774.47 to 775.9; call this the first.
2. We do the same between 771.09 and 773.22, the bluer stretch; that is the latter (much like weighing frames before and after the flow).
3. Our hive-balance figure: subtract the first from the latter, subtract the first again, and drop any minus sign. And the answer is 0.0145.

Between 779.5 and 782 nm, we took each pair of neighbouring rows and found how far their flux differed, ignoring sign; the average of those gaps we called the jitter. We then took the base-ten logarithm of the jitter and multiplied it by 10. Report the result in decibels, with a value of 6.6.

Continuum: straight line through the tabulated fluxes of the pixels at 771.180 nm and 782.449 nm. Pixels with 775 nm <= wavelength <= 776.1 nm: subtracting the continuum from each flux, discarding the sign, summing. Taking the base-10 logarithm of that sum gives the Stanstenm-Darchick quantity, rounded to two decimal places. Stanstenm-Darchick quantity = 1.15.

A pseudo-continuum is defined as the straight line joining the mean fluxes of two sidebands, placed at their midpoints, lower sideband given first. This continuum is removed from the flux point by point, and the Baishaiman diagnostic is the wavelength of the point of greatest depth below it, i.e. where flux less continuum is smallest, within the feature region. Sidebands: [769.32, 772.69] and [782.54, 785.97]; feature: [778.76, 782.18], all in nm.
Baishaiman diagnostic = 780.110 nm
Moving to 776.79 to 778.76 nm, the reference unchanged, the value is 777.599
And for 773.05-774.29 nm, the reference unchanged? 774.205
